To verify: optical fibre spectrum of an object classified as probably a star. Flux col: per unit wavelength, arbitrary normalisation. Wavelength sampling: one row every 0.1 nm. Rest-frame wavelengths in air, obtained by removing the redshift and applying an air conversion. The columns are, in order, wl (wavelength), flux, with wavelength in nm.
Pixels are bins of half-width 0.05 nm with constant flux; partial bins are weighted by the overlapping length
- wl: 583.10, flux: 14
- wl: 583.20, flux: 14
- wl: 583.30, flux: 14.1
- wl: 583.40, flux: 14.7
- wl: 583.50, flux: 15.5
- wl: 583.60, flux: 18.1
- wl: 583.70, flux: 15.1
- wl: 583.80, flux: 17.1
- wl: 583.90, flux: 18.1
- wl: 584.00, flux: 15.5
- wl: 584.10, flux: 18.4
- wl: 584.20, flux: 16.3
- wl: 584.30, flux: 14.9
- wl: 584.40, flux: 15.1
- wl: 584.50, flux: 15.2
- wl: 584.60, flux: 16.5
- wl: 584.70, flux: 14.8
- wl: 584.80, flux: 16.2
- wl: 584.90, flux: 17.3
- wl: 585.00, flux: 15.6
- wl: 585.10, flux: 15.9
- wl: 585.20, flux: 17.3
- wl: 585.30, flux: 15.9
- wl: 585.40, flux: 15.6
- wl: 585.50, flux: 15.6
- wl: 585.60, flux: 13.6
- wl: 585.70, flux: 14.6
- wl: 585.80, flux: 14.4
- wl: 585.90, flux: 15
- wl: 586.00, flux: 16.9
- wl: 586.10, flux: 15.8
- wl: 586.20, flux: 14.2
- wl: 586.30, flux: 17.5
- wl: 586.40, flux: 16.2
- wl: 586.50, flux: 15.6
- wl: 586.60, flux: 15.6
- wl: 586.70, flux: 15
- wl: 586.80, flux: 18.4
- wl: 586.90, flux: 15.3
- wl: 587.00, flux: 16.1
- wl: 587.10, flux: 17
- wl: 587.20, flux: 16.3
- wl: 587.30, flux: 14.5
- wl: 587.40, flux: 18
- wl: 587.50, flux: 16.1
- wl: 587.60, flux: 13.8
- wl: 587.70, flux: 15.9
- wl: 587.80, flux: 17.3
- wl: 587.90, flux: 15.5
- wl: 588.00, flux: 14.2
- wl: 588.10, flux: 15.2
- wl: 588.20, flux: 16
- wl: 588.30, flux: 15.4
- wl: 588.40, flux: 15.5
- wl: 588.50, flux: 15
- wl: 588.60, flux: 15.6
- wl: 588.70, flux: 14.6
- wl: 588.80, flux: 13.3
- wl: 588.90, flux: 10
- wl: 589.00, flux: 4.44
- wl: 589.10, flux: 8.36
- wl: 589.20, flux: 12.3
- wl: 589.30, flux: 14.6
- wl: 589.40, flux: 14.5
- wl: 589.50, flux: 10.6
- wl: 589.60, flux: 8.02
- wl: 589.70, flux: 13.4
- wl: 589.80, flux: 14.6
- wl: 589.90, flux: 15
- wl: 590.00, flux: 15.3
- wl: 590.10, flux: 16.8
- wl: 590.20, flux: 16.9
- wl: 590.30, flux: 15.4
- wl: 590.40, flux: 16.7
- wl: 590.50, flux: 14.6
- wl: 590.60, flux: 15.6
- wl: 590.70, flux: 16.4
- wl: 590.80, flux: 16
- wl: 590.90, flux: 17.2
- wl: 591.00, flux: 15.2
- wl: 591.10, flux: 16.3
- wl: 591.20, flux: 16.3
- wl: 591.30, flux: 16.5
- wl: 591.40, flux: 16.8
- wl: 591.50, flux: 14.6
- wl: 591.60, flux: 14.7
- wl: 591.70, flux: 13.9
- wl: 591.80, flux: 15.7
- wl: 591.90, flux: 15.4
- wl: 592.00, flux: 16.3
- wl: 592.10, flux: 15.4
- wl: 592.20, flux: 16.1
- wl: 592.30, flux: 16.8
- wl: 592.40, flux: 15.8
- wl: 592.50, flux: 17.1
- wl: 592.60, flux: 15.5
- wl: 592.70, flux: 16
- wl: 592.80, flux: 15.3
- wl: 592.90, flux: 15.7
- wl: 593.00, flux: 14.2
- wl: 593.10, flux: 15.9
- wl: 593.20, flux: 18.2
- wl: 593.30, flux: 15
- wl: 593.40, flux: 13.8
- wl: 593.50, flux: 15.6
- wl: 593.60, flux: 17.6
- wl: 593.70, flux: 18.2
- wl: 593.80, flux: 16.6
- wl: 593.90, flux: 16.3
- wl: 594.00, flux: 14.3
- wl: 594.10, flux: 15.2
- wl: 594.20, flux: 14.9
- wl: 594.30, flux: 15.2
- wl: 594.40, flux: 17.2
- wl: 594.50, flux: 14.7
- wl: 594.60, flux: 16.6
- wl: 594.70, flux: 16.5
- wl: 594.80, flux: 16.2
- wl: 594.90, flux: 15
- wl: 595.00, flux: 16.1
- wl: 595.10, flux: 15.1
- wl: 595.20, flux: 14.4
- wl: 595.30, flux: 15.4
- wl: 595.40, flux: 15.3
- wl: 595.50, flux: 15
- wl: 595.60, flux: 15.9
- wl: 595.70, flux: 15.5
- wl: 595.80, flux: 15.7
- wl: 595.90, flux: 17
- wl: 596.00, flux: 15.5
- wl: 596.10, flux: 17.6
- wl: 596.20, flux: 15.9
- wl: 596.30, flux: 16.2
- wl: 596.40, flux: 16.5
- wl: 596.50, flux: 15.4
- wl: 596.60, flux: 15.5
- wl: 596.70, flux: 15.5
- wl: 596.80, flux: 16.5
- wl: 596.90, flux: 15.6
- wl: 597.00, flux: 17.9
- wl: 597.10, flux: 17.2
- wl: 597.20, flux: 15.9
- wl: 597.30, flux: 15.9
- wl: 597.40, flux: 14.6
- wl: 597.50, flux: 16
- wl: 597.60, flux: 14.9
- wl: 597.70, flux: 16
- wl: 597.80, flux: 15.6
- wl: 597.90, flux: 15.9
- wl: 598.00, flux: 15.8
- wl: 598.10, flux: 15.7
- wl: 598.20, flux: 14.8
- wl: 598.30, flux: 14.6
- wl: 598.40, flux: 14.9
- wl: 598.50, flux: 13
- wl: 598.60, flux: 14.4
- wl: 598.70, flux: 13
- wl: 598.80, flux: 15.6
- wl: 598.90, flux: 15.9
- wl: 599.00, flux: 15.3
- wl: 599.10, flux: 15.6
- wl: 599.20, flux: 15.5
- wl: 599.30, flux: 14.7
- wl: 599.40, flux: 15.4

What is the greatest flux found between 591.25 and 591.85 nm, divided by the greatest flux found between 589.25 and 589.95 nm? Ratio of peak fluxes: 1.12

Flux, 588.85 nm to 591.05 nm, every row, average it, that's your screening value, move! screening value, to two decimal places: 13.72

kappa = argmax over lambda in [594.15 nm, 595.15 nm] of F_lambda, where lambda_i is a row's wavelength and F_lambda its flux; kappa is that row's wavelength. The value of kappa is 594.40 nm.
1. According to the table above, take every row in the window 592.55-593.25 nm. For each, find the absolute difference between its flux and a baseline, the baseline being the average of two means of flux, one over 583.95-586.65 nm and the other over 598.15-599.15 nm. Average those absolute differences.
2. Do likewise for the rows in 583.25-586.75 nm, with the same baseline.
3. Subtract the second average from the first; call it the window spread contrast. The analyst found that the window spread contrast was -0.10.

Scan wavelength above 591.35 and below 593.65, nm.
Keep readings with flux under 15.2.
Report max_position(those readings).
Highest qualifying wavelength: 593.40 nm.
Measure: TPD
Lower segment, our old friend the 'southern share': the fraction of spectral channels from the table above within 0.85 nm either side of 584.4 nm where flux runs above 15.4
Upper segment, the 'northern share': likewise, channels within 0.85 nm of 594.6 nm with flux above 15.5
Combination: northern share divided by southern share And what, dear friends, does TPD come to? 0.58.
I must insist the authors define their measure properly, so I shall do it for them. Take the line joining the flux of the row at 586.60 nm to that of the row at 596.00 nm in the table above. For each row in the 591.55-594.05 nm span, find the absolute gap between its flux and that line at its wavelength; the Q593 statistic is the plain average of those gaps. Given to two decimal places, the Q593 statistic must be 0.91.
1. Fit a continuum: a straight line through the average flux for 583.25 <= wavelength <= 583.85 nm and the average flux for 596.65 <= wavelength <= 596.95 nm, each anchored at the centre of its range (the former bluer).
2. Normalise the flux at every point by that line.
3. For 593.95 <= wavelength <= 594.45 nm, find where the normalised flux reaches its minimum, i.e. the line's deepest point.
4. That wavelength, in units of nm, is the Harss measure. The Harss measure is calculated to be 594.00 nm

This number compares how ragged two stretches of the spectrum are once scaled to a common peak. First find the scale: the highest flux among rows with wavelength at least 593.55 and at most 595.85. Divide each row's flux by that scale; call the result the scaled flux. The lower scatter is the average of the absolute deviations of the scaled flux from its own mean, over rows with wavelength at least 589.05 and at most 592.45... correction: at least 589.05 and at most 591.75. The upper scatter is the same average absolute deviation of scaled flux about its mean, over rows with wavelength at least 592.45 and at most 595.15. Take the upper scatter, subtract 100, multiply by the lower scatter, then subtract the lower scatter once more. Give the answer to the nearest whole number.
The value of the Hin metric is -9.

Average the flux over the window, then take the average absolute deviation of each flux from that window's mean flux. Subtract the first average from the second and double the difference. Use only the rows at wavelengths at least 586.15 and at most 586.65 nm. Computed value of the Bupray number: -30.0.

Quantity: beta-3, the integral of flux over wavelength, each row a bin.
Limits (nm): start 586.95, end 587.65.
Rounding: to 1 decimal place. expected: 11.2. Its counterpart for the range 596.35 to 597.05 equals 11.3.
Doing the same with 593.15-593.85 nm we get 11.5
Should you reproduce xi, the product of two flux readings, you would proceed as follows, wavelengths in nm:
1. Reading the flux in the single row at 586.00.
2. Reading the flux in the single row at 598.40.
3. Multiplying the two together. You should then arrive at 252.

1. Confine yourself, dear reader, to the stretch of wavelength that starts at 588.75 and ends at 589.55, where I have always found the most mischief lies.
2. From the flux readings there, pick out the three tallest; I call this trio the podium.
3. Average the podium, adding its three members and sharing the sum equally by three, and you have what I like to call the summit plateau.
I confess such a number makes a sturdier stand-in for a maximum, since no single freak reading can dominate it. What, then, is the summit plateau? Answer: 14.1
